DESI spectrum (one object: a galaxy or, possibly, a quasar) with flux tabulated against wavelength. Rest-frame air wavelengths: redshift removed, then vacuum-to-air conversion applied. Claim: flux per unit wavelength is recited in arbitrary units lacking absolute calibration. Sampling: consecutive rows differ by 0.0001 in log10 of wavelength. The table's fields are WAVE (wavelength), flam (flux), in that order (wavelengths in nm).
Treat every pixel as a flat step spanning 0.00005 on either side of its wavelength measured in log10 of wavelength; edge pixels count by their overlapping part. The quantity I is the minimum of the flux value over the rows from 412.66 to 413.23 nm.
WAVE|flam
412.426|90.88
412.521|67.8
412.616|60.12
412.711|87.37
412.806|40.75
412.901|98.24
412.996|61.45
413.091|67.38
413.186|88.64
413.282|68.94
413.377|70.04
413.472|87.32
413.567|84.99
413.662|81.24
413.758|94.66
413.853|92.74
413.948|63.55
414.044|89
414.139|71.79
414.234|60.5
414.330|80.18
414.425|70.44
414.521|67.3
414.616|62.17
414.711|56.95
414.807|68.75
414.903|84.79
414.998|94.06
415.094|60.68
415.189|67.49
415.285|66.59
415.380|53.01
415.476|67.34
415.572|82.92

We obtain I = 40.75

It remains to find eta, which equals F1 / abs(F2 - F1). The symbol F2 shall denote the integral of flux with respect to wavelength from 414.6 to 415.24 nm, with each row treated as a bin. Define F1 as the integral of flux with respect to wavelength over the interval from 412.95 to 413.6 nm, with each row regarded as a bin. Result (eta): 14.0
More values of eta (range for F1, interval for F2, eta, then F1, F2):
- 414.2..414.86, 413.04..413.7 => 5.8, 44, 52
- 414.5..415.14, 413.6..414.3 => 4.5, 45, 55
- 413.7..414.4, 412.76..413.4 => 5.7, 55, 45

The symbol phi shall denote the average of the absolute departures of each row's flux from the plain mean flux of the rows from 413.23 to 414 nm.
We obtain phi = 10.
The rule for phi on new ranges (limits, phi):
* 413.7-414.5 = 11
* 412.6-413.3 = 15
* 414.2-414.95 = 7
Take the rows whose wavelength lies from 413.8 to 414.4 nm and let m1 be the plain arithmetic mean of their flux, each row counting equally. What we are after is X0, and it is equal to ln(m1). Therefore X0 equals 4.33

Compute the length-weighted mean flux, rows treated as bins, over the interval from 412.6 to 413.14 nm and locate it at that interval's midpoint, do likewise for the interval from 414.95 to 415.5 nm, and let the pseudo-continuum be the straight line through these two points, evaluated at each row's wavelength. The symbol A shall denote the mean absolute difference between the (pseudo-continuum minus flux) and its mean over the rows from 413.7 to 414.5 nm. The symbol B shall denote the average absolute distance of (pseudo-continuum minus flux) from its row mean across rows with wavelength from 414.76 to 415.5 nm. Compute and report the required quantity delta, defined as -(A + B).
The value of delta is -21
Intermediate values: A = 11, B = 9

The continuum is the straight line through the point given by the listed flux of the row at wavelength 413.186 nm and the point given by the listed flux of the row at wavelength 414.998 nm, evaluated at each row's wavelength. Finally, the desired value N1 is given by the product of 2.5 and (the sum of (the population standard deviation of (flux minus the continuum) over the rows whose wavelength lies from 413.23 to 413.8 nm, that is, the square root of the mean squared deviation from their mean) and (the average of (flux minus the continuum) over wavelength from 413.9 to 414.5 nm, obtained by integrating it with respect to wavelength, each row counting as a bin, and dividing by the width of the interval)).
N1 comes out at -26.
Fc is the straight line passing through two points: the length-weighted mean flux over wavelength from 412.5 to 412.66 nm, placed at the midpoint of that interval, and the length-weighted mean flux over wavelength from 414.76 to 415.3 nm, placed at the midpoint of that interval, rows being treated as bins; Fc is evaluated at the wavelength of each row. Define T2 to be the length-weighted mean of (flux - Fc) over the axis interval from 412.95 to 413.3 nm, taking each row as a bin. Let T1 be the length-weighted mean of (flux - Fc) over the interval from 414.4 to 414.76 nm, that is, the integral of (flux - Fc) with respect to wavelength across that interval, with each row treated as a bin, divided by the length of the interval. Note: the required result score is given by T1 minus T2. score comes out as -14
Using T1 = -8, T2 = 6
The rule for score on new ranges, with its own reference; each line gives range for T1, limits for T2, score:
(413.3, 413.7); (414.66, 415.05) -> 10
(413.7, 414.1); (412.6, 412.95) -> 7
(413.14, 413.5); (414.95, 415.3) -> 13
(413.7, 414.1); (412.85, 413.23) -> 2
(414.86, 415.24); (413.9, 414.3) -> 1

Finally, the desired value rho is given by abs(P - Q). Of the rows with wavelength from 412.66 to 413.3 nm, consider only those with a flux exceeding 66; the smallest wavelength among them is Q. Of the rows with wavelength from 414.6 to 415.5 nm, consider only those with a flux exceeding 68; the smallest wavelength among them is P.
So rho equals 2.10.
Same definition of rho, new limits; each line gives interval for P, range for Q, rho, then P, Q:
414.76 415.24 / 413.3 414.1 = 1.43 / 414.807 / 413.377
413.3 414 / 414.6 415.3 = 1.43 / 413.377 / 414.807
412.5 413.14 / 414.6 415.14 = 2.10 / 412.711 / 414.807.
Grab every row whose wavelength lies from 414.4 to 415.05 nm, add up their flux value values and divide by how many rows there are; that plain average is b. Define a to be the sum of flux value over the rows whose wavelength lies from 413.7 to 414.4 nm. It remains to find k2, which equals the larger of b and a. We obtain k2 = 552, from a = 552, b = 72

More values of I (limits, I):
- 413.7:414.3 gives 60.5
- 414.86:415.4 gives 53.01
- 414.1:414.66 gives 60.5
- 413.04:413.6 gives 67.38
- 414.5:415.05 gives 56.95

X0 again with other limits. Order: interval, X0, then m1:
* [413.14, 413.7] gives 4.38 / 80.2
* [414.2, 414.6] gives 4.24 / 69.6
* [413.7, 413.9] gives 4.54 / 93.7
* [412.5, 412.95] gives 4.26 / 70.9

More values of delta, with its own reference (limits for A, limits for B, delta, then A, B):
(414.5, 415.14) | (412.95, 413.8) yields -21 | 11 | 10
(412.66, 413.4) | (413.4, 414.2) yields -22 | 14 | 8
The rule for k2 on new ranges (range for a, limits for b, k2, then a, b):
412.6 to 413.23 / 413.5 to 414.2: 504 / 504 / 83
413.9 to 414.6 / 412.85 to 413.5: 503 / 503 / 77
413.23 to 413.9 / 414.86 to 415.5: 580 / 580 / 71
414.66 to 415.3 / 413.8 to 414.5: 499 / 499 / 75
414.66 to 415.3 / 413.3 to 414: 499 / 499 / 82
